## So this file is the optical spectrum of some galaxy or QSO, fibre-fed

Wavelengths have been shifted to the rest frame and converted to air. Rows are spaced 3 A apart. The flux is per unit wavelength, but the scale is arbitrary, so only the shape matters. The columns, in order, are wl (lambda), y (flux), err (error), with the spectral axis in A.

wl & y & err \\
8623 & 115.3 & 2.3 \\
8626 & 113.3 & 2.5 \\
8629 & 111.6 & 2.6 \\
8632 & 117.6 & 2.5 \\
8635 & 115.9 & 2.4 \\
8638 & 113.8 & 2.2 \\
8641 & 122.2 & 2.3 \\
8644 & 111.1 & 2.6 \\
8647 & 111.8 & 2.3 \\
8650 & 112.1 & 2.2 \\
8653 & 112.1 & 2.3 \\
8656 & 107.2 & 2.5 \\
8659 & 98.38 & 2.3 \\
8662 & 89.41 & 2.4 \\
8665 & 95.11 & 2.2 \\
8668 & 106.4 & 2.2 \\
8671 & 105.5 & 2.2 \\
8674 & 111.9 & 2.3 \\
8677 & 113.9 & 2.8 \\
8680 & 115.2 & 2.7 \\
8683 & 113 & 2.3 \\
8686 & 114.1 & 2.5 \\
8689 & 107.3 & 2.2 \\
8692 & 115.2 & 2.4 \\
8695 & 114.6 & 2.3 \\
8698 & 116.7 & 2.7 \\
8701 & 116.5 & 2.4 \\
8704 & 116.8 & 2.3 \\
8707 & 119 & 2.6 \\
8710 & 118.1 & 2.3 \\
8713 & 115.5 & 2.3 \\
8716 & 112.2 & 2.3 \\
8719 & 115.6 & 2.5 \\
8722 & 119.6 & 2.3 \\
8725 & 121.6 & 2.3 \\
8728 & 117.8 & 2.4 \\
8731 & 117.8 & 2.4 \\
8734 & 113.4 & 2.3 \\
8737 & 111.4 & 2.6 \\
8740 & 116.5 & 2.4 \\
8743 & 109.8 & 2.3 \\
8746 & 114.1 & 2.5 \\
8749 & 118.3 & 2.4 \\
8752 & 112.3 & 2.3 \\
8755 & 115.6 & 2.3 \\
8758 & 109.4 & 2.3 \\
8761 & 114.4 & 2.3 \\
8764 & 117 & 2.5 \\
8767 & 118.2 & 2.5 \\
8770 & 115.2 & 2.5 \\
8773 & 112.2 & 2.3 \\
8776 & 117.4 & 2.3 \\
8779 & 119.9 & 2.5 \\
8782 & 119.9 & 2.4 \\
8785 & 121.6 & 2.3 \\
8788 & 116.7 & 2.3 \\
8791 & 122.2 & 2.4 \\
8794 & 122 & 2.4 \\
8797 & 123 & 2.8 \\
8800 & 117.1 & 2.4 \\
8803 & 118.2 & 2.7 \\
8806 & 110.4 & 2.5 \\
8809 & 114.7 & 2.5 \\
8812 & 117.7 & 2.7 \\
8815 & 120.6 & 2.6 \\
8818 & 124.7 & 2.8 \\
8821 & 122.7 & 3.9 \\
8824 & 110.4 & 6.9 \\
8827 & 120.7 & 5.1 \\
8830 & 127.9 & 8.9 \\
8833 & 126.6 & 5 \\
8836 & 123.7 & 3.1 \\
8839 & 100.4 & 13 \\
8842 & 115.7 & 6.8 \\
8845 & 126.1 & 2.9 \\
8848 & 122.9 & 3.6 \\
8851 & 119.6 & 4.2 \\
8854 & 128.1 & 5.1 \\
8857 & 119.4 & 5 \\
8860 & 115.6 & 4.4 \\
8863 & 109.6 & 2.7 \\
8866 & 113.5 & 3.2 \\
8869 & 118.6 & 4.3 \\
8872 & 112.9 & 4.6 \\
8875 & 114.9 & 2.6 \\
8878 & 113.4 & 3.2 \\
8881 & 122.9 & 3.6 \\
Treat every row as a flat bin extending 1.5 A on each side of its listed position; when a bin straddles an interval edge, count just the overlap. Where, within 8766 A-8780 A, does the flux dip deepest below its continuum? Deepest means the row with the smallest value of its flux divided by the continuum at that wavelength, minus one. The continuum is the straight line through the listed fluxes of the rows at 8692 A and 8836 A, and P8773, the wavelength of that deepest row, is 8773 A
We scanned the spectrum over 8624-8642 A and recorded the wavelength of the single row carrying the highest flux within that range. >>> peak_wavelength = 8641 A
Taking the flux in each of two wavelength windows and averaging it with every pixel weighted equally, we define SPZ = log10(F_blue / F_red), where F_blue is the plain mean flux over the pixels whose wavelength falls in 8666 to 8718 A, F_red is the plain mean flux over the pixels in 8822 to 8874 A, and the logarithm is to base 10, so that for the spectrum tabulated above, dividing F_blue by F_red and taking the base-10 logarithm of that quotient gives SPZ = -0.018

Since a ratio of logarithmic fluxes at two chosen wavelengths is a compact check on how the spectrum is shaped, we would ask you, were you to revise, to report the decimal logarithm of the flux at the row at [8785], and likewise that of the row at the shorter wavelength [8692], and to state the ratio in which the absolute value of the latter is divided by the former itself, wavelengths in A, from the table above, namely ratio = 0.989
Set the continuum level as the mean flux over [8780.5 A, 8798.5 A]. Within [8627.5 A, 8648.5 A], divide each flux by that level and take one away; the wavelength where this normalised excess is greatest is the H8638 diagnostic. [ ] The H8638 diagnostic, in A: 8641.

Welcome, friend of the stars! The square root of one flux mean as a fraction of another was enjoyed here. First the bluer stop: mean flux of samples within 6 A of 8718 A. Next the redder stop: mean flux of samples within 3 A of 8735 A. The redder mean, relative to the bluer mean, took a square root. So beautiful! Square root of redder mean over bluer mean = 0.99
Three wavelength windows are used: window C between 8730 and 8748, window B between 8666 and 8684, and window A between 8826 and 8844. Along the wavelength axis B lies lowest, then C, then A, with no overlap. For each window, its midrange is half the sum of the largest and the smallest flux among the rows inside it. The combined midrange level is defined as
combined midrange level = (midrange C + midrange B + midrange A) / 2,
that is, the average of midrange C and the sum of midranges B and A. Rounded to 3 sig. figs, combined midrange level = 169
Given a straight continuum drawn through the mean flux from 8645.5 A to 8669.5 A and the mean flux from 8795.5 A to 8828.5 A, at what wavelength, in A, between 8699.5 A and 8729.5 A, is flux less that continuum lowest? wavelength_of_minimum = 8716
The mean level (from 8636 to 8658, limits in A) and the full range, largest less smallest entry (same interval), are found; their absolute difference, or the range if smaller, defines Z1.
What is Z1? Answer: 15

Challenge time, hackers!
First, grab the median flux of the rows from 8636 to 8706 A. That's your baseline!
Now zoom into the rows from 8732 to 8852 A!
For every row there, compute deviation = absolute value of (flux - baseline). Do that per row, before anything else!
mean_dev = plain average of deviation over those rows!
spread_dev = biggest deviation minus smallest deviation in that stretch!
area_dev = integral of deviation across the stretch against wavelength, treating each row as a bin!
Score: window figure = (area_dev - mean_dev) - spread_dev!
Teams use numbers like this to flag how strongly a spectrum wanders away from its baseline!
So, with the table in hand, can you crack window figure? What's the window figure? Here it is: 752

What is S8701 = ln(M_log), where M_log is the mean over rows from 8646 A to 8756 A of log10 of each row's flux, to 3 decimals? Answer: 0.718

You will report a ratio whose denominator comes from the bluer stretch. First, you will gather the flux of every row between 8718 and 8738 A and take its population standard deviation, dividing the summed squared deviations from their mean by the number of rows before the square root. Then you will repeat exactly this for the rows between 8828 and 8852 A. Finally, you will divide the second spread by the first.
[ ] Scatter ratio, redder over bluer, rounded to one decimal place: 2.6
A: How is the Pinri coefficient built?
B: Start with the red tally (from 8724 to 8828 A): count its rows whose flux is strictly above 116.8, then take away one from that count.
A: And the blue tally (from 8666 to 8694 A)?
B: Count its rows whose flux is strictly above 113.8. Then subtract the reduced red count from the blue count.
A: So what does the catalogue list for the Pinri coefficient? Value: -15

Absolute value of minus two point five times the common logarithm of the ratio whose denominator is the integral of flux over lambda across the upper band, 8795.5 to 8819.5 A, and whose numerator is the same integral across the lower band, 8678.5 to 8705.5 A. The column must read 0.09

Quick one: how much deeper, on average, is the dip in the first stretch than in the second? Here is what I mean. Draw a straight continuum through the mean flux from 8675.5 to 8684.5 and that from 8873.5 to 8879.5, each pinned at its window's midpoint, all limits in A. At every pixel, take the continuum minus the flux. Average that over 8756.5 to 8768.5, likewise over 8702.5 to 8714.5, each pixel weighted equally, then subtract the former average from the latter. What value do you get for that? -2.6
